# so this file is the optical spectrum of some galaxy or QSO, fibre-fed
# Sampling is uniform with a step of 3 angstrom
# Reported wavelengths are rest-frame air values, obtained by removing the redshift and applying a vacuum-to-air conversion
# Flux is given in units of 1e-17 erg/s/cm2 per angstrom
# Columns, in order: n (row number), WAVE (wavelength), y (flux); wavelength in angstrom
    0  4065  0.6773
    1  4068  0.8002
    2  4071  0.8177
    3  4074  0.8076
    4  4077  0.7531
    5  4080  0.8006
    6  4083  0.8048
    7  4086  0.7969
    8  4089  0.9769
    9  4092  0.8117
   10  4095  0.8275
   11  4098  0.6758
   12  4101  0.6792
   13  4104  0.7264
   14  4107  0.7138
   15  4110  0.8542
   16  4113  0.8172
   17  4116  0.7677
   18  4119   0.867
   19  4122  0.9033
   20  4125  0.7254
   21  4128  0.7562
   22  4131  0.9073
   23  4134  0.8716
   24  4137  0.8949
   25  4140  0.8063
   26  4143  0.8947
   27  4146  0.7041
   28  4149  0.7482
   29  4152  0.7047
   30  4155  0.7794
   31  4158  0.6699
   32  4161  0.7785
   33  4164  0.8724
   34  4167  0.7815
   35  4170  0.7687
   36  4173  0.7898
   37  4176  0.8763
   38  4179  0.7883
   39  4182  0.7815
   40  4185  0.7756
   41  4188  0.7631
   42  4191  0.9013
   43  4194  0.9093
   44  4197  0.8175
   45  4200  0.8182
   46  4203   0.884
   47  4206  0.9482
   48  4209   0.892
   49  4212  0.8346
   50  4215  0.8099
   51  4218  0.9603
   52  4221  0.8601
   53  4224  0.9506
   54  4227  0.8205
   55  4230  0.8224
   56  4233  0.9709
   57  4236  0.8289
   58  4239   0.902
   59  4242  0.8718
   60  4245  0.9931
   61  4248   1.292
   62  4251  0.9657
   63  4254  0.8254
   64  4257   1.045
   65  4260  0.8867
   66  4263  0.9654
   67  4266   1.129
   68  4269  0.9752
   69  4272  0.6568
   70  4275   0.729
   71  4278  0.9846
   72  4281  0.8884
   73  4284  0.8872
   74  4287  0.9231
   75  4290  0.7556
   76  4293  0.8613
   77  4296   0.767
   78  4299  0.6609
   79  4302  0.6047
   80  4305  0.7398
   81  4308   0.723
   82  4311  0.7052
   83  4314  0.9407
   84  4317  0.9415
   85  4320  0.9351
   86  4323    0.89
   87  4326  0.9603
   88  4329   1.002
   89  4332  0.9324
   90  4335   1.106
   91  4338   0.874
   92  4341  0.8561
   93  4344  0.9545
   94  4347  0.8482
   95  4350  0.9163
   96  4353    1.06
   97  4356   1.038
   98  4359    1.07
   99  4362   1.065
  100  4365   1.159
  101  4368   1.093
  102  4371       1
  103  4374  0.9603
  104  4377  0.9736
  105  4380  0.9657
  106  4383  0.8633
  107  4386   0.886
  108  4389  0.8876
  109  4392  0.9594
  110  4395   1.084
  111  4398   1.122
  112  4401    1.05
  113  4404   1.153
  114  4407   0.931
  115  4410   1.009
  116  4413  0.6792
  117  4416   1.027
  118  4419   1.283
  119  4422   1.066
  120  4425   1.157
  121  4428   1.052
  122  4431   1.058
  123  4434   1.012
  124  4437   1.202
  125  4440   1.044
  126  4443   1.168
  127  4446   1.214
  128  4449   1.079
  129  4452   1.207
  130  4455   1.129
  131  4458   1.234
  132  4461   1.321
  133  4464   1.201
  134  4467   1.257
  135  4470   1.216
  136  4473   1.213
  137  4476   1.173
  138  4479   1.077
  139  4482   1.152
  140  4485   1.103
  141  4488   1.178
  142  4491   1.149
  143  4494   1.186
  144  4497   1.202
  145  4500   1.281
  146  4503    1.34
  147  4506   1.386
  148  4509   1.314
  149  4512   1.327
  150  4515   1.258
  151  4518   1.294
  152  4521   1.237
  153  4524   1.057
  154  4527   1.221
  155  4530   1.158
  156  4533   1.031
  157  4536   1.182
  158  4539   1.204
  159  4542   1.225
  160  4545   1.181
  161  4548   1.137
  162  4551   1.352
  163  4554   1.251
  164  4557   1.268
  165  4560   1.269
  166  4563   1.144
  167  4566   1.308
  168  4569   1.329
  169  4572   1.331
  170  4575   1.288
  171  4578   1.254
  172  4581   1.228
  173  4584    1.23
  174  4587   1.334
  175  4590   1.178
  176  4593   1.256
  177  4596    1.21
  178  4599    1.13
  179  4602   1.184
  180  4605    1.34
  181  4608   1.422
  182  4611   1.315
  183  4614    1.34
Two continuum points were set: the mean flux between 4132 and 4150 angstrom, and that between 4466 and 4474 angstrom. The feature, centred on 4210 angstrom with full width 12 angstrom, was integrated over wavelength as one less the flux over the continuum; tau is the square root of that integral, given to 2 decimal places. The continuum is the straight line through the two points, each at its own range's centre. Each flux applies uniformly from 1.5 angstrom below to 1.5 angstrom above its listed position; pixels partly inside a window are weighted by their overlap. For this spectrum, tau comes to 0.67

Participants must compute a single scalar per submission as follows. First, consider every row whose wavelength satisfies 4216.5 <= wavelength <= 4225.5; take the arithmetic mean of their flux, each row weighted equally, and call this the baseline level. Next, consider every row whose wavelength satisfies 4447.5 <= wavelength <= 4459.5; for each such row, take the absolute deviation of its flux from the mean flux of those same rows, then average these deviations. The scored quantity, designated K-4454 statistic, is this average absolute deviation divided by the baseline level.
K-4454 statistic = 0.06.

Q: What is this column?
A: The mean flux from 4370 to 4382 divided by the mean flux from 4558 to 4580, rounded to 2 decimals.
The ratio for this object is 0.76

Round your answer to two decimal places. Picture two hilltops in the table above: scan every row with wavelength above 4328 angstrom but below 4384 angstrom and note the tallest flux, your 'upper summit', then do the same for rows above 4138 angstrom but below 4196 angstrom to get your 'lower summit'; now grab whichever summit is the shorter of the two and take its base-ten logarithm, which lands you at -0.04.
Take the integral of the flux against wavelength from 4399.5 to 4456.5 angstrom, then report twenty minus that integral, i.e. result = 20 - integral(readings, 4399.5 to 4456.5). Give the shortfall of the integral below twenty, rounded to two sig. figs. -42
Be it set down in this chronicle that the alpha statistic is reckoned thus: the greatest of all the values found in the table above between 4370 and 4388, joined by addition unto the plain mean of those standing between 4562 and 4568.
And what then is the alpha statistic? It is 2.2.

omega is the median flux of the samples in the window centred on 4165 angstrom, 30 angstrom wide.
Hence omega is 0.78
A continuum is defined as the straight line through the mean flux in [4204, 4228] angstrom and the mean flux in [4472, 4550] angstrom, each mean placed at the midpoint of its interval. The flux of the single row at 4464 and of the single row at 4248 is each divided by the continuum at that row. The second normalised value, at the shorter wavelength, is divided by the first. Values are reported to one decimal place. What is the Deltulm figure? 1.3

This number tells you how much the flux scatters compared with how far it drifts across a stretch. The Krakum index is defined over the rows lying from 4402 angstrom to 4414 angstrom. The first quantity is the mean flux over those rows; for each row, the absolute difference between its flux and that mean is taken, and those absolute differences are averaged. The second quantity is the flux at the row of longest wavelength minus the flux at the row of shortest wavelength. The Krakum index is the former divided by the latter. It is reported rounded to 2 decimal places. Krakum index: -0.29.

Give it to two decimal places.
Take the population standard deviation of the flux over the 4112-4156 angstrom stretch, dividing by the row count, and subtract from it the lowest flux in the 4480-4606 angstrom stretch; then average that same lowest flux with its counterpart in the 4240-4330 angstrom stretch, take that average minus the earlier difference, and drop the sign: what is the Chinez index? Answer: 1.78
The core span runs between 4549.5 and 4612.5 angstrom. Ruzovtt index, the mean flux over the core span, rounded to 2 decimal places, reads 1.27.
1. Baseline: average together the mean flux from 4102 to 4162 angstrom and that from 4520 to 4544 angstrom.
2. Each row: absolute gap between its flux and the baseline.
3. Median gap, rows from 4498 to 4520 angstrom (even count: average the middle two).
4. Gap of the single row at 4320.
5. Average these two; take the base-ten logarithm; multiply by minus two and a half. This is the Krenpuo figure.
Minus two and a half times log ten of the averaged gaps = 1.81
